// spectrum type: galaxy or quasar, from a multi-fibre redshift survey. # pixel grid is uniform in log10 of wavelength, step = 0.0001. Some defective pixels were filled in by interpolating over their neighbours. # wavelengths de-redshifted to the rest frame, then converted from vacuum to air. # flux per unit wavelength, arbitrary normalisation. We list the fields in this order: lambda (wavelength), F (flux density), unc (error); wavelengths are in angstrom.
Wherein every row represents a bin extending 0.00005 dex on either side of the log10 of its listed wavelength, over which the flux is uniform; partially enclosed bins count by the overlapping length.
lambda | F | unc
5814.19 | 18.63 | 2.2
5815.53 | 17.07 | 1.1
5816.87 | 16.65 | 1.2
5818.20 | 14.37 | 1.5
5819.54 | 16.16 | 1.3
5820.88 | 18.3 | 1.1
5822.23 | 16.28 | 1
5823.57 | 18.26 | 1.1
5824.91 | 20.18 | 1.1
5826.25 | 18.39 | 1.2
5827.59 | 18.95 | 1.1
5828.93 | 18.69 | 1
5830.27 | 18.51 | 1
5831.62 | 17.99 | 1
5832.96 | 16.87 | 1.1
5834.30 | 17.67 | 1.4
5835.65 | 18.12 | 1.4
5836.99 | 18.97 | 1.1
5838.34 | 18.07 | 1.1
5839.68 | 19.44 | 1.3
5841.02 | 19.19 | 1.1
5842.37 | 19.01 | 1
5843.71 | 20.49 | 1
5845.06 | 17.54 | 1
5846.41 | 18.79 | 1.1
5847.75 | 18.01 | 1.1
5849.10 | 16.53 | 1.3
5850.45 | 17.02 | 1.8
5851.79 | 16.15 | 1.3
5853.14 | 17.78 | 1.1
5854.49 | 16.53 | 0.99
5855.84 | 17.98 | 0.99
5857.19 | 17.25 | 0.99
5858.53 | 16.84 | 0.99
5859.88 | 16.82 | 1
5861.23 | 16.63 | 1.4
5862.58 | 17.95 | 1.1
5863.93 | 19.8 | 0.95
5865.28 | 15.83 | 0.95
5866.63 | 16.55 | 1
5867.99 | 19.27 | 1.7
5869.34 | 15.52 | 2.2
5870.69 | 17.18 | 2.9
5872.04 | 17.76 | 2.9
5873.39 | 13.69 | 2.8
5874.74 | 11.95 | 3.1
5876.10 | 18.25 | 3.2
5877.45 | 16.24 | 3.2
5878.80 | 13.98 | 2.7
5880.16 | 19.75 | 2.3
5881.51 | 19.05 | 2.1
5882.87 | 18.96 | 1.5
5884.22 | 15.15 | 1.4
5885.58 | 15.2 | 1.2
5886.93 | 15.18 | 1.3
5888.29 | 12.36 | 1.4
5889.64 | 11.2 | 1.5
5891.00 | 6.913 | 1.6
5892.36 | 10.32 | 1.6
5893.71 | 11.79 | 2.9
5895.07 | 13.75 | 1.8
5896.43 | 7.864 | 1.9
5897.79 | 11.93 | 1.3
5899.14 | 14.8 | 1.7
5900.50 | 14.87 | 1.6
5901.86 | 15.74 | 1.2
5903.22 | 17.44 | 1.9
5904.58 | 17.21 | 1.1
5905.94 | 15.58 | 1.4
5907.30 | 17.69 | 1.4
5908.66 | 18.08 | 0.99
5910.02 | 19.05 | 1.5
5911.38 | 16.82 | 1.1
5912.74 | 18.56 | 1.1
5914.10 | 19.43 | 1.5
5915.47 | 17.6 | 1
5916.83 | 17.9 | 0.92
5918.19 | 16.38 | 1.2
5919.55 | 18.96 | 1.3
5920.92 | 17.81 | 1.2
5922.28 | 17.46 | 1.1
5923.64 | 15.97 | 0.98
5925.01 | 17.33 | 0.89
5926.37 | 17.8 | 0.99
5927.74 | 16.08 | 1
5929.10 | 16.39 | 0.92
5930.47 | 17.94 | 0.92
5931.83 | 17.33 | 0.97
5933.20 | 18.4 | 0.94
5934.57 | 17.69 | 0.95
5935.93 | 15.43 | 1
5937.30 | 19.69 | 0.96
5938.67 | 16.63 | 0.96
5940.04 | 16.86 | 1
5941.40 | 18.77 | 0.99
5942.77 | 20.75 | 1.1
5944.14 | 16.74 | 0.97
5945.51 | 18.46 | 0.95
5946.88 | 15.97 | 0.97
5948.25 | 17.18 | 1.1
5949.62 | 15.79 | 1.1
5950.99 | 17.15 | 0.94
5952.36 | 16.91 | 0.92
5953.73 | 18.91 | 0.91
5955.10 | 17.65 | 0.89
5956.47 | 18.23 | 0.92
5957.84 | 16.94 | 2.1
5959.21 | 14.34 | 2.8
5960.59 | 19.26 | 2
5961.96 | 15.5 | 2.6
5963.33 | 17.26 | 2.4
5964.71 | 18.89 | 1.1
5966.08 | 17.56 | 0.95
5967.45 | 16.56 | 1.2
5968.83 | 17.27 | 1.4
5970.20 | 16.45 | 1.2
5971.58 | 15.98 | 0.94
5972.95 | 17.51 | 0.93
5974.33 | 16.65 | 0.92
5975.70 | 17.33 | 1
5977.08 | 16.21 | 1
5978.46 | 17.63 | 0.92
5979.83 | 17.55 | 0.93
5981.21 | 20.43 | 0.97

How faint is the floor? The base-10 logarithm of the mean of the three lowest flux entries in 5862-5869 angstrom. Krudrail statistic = 1.22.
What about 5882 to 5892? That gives 1.01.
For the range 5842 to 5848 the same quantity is 1.26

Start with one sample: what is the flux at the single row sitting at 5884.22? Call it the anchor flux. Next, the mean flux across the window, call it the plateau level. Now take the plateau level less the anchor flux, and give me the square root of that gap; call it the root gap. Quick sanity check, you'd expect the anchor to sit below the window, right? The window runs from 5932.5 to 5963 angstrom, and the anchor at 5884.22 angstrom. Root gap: 1.51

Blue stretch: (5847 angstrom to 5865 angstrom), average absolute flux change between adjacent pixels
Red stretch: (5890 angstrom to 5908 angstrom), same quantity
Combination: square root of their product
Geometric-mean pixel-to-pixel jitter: 1.5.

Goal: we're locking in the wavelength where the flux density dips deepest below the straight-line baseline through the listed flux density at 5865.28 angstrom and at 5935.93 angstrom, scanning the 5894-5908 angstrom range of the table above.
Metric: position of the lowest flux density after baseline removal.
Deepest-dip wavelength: 5896.43 angstrom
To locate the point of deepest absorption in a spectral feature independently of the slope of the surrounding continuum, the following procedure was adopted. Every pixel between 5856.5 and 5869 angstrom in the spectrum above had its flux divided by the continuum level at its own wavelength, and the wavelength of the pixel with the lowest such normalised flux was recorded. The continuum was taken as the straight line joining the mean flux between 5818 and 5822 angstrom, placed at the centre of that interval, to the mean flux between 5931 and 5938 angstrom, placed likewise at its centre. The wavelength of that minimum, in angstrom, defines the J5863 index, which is 5865.28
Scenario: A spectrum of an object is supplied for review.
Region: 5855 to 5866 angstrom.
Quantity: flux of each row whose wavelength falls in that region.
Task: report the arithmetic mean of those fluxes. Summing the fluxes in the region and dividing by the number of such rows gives 17.4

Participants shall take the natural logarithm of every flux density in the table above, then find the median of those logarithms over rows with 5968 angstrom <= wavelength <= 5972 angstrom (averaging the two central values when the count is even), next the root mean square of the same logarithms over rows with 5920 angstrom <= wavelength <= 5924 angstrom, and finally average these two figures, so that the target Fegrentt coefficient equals 2.82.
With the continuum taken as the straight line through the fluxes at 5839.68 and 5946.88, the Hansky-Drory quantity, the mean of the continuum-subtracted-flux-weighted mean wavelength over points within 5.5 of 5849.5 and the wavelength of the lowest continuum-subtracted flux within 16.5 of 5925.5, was 5893.2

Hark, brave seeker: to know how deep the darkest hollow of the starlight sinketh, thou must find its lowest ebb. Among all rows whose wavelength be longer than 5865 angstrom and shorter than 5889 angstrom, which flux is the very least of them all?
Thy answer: 11.95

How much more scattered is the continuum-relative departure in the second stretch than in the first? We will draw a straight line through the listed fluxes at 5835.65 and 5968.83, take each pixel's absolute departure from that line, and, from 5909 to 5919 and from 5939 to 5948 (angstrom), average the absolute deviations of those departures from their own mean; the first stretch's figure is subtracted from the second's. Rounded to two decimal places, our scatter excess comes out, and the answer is 0.18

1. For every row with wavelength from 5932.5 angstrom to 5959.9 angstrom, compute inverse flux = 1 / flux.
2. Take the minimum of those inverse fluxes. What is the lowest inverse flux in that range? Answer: 0.0482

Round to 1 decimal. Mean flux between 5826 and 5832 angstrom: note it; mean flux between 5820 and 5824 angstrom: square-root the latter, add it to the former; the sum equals 22.7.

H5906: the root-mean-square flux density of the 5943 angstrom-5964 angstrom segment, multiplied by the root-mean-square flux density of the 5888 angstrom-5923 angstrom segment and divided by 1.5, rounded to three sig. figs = 179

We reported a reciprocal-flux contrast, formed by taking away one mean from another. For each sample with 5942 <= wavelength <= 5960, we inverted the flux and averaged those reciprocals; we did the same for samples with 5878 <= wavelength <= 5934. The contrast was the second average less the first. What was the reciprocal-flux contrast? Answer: 0.008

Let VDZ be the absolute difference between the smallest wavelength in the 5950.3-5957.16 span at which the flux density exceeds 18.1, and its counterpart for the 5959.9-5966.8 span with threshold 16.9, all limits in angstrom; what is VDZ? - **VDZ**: 6.9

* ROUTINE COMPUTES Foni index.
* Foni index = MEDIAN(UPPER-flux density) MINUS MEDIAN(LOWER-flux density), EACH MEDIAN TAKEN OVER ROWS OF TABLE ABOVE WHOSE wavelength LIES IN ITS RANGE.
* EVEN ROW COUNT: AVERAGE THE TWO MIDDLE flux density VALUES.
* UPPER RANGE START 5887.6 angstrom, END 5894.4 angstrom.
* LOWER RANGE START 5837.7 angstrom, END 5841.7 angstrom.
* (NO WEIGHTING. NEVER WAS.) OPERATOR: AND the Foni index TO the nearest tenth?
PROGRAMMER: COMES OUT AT -8.0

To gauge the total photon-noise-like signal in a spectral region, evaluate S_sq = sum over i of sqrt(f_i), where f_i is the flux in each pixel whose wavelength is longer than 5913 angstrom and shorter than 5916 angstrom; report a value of 8.6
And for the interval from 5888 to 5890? 6.9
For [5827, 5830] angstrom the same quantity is 8.7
